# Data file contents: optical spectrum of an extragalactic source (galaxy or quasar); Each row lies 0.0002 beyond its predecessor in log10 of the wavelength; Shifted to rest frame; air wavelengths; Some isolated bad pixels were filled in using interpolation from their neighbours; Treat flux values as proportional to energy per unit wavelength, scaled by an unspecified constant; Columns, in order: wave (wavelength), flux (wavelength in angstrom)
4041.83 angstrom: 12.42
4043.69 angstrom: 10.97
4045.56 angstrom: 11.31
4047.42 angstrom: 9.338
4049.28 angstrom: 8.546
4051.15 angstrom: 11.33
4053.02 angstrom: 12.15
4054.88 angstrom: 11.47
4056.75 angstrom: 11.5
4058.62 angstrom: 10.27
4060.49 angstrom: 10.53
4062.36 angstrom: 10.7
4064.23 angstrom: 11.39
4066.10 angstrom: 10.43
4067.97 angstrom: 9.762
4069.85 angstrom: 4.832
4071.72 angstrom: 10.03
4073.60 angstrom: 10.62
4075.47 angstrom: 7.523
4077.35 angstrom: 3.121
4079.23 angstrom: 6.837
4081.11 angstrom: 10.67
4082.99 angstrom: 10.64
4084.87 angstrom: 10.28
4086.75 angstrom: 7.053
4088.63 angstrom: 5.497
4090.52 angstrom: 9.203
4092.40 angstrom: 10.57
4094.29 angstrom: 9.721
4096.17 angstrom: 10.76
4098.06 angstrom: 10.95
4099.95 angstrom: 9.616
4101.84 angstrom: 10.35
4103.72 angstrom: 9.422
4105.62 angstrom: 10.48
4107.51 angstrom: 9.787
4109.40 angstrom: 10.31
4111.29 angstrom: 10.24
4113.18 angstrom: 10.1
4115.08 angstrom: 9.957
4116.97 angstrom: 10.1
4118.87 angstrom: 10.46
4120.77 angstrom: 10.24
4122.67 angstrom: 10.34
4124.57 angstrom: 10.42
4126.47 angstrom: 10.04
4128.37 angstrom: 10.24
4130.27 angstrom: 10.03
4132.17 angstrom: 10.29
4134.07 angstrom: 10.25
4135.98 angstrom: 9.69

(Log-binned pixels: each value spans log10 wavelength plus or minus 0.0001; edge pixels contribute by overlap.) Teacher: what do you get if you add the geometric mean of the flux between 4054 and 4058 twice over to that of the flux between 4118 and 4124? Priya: 33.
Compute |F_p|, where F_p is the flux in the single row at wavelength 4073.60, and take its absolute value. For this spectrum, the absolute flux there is 10.6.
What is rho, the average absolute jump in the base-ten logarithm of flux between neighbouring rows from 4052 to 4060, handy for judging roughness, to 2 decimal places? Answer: 0.03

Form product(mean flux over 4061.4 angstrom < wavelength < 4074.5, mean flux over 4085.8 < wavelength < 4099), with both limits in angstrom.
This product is 88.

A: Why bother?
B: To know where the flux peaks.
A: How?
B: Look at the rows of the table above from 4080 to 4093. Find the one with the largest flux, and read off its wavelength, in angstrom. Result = 4081.11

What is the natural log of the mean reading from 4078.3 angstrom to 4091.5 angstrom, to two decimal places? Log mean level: 2.15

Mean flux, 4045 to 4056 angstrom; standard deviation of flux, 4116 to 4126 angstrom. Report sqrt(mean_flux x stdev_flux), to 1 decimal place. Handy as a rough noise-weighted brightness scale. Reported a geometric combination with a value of 1.2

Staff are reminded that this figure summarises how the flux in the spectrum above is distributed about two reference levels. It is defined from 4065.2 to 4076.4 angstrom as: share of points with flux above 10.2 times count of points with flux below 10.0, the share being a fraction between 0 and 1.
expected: 1.0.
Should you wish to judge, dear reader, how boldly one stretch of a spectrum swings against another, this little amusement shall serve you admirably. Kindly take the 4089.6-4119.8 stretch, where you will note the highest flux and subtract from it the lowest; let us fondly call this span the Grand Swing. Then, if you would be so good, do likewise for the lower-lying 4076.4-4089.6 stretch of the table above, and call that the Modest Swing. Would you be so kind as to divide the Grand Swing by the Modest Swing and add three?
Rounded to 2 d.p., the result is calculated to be 3.23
